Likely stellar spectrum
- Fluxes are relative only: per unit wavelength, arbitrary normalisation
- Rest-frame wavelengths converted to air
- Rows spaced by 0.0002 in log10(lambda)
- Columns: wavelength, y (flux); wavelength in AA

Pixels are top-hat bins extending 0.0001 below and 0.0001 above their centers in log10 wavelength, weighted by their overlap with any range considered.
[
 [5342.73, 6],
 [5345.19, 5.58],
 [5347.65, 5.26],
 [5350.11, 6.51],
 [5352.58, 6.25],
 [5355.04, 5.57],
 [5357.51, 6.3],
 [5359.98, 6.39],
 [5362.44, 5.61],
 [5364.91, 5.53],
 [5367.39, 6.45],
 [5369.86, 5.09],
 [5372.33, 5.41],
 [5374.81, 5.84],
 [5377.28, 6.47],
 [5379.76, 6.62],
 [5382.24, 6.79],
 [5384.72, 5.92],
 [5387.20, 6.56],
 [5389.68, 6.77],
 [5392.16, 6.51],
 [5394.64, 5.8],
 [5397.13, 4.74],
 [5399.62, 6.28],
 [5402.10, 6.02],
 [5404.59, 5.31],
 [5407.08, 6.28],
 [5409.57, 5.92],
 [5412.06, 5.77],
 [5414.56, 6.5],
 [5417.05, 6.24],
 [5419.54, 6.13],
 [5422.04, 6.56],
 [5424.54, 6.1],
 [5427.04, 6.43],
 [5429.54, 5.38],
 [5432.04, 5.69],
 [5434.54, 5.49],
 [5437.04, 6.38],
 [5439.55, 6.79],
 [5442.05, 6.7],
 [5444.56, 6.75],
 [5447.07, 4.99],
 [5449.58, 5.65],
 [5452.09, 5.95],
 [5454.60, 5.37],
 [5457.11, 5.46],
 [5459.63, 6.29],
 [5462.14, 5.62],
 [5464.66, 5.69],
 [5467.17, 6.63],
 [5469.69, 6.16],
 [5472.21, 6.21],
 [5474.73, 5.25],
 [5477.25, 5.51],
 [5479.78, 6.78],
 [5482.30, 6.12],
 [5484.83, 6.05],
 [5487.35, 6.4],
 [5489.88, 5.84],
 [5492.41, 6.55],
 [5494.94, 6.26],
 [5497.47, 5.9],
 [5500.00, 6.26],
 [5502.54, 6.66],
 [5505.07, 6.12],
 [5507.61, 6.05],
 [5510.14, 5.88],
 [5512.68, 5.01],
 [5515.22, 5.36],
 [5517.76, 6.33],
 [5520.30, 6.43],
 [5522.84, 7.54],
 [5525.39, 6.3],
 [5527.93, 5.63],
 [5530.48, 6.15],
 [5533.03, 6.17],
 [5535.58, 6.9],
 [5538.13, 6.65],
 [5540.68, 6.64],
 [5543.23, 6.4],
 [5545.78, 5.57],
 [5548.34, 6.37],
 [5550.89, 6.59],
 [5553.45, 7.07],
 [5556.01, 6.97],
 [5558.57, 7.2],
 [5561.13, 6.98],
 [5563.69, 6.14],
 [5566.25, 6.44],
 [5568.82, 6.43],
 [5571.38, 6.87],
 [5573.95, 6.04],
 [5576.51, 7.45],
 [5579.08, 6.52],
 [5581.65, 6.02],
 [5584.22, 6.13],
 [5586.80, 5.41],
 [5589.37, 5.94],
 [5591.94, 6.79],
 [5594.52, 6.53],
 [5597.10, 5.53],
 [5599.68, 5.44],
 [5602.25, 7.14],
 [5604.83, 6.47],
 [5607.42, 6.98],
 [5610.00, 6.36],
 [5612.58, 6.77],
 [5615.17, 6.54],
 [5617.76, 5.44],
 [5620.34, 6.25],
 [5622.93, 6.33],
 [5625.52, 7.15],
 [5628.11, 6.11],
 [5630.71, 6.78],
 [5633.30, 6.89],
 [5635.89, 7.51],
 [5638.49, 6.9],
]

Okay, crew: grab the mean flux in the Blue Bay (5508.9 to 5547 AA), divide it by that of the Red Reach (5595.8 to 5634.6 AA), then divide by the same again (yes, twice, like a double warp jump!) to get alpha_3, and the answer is 0.151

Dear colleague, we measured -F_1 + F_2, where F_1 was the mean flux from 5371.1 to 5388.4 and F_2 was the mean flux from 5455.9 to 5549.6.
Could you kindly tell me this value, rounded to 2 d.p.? -0.09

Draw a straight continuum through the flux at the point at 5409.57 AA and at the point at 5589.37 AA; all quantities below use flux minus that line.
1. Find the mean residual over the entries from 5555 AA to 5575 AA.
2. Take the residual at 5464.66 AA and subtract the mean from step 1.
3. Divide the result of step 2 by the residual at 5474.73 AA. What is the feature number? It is 1.4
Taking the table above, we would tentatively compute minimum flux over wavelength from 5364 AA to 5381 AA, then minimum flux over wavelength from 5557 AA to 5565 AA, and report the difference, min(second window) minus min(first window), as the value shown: 1.05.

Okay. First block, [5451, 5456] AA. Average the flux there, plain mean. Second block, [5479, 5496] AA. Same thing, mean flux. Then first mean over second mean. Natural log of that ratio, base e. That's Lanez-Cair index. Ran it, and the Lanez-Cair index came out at -0.10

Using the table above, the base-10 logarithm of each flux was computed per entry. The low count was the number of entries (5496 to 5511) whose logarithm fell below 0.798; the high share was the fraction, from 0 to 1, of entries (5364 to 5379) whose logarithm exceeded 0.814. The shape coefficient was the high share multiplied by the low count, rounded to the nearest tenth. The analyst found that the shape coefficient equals 0.0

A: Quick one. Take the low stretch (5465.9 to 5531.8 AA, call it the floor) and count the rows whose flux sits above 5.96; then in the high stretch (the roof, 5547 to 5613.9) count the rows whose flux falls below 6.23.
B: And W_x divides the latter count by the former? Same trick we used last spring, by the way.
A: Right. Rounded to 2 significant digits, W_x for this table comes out 0.44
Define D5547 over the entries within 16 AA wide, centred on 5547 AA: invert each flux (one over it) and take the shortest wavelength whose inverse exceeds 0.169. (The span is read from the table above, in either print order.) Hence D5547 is 5545.78 AA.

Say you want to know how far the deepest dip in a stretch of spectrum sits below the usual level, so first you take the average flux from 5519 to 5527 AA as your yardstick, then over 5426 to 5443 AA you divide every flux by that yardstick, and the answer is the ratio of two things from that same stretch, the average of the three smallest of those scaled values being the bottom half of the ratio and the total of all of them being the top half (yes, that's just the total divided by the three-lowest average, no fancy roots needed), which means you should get 7.76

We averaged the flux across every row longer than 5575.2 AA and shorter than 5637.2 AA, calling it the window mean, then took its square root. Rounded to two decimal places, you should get 2.54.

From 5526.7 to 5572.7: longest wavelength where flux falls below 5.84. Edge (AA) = 5545.78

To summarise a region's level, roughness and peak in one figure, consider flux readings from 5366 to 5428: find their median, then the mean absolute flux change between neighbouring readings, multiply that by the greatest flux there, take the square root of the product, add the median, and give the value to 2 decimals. 8.17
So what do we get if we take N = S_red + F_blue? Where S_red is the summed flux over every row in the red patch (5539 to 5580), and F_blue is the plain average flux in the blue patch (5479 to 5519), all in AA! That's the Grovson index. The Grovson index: 112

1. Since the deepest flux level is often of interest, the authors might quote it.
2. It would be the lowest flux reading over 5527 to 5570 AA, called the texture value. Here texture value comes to 5.57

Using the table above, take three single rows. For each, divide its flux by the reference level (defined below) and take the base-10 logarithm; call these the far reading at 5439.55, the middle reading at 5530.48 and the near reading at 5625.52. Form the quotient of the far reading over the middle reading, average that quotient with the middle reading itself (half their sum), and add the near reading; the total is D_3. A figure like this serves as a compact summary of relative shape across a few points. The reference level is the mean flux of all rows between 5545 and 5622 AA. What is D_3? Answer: -0.6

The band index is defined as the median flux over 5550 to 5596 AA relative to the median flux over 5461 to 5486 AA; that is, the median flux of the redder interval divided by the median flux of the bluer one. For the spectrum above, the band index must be 1.07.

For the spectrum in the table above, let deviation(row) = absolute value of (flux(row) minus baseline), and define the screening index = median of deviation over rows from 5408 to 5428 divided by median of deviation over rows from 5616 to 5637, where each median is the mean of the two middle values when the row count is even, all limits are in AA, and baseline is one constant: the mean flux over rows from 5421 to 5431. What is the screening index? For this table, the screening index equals 0.38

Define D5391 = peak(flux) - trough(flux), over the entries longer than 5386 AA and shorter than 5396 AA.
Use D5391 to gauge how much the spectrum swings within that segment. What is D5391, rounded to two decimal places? 0.97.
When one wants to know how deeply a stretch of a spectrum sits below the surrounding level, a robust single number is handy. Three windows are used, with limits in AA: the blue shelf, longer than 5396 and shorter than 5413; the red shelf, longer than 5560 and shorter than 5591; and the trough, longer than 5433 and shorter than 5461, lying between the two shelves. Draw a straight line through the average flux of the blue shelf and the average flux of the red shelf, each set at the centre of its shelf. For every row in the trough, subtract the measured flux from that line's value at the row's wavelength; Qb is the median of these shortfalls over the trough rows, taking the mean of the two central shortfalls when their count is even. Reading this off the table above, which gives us -0.02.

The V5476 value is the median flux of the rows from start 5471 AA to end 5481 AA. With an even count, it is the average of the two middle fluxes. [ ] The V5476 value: 5.86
